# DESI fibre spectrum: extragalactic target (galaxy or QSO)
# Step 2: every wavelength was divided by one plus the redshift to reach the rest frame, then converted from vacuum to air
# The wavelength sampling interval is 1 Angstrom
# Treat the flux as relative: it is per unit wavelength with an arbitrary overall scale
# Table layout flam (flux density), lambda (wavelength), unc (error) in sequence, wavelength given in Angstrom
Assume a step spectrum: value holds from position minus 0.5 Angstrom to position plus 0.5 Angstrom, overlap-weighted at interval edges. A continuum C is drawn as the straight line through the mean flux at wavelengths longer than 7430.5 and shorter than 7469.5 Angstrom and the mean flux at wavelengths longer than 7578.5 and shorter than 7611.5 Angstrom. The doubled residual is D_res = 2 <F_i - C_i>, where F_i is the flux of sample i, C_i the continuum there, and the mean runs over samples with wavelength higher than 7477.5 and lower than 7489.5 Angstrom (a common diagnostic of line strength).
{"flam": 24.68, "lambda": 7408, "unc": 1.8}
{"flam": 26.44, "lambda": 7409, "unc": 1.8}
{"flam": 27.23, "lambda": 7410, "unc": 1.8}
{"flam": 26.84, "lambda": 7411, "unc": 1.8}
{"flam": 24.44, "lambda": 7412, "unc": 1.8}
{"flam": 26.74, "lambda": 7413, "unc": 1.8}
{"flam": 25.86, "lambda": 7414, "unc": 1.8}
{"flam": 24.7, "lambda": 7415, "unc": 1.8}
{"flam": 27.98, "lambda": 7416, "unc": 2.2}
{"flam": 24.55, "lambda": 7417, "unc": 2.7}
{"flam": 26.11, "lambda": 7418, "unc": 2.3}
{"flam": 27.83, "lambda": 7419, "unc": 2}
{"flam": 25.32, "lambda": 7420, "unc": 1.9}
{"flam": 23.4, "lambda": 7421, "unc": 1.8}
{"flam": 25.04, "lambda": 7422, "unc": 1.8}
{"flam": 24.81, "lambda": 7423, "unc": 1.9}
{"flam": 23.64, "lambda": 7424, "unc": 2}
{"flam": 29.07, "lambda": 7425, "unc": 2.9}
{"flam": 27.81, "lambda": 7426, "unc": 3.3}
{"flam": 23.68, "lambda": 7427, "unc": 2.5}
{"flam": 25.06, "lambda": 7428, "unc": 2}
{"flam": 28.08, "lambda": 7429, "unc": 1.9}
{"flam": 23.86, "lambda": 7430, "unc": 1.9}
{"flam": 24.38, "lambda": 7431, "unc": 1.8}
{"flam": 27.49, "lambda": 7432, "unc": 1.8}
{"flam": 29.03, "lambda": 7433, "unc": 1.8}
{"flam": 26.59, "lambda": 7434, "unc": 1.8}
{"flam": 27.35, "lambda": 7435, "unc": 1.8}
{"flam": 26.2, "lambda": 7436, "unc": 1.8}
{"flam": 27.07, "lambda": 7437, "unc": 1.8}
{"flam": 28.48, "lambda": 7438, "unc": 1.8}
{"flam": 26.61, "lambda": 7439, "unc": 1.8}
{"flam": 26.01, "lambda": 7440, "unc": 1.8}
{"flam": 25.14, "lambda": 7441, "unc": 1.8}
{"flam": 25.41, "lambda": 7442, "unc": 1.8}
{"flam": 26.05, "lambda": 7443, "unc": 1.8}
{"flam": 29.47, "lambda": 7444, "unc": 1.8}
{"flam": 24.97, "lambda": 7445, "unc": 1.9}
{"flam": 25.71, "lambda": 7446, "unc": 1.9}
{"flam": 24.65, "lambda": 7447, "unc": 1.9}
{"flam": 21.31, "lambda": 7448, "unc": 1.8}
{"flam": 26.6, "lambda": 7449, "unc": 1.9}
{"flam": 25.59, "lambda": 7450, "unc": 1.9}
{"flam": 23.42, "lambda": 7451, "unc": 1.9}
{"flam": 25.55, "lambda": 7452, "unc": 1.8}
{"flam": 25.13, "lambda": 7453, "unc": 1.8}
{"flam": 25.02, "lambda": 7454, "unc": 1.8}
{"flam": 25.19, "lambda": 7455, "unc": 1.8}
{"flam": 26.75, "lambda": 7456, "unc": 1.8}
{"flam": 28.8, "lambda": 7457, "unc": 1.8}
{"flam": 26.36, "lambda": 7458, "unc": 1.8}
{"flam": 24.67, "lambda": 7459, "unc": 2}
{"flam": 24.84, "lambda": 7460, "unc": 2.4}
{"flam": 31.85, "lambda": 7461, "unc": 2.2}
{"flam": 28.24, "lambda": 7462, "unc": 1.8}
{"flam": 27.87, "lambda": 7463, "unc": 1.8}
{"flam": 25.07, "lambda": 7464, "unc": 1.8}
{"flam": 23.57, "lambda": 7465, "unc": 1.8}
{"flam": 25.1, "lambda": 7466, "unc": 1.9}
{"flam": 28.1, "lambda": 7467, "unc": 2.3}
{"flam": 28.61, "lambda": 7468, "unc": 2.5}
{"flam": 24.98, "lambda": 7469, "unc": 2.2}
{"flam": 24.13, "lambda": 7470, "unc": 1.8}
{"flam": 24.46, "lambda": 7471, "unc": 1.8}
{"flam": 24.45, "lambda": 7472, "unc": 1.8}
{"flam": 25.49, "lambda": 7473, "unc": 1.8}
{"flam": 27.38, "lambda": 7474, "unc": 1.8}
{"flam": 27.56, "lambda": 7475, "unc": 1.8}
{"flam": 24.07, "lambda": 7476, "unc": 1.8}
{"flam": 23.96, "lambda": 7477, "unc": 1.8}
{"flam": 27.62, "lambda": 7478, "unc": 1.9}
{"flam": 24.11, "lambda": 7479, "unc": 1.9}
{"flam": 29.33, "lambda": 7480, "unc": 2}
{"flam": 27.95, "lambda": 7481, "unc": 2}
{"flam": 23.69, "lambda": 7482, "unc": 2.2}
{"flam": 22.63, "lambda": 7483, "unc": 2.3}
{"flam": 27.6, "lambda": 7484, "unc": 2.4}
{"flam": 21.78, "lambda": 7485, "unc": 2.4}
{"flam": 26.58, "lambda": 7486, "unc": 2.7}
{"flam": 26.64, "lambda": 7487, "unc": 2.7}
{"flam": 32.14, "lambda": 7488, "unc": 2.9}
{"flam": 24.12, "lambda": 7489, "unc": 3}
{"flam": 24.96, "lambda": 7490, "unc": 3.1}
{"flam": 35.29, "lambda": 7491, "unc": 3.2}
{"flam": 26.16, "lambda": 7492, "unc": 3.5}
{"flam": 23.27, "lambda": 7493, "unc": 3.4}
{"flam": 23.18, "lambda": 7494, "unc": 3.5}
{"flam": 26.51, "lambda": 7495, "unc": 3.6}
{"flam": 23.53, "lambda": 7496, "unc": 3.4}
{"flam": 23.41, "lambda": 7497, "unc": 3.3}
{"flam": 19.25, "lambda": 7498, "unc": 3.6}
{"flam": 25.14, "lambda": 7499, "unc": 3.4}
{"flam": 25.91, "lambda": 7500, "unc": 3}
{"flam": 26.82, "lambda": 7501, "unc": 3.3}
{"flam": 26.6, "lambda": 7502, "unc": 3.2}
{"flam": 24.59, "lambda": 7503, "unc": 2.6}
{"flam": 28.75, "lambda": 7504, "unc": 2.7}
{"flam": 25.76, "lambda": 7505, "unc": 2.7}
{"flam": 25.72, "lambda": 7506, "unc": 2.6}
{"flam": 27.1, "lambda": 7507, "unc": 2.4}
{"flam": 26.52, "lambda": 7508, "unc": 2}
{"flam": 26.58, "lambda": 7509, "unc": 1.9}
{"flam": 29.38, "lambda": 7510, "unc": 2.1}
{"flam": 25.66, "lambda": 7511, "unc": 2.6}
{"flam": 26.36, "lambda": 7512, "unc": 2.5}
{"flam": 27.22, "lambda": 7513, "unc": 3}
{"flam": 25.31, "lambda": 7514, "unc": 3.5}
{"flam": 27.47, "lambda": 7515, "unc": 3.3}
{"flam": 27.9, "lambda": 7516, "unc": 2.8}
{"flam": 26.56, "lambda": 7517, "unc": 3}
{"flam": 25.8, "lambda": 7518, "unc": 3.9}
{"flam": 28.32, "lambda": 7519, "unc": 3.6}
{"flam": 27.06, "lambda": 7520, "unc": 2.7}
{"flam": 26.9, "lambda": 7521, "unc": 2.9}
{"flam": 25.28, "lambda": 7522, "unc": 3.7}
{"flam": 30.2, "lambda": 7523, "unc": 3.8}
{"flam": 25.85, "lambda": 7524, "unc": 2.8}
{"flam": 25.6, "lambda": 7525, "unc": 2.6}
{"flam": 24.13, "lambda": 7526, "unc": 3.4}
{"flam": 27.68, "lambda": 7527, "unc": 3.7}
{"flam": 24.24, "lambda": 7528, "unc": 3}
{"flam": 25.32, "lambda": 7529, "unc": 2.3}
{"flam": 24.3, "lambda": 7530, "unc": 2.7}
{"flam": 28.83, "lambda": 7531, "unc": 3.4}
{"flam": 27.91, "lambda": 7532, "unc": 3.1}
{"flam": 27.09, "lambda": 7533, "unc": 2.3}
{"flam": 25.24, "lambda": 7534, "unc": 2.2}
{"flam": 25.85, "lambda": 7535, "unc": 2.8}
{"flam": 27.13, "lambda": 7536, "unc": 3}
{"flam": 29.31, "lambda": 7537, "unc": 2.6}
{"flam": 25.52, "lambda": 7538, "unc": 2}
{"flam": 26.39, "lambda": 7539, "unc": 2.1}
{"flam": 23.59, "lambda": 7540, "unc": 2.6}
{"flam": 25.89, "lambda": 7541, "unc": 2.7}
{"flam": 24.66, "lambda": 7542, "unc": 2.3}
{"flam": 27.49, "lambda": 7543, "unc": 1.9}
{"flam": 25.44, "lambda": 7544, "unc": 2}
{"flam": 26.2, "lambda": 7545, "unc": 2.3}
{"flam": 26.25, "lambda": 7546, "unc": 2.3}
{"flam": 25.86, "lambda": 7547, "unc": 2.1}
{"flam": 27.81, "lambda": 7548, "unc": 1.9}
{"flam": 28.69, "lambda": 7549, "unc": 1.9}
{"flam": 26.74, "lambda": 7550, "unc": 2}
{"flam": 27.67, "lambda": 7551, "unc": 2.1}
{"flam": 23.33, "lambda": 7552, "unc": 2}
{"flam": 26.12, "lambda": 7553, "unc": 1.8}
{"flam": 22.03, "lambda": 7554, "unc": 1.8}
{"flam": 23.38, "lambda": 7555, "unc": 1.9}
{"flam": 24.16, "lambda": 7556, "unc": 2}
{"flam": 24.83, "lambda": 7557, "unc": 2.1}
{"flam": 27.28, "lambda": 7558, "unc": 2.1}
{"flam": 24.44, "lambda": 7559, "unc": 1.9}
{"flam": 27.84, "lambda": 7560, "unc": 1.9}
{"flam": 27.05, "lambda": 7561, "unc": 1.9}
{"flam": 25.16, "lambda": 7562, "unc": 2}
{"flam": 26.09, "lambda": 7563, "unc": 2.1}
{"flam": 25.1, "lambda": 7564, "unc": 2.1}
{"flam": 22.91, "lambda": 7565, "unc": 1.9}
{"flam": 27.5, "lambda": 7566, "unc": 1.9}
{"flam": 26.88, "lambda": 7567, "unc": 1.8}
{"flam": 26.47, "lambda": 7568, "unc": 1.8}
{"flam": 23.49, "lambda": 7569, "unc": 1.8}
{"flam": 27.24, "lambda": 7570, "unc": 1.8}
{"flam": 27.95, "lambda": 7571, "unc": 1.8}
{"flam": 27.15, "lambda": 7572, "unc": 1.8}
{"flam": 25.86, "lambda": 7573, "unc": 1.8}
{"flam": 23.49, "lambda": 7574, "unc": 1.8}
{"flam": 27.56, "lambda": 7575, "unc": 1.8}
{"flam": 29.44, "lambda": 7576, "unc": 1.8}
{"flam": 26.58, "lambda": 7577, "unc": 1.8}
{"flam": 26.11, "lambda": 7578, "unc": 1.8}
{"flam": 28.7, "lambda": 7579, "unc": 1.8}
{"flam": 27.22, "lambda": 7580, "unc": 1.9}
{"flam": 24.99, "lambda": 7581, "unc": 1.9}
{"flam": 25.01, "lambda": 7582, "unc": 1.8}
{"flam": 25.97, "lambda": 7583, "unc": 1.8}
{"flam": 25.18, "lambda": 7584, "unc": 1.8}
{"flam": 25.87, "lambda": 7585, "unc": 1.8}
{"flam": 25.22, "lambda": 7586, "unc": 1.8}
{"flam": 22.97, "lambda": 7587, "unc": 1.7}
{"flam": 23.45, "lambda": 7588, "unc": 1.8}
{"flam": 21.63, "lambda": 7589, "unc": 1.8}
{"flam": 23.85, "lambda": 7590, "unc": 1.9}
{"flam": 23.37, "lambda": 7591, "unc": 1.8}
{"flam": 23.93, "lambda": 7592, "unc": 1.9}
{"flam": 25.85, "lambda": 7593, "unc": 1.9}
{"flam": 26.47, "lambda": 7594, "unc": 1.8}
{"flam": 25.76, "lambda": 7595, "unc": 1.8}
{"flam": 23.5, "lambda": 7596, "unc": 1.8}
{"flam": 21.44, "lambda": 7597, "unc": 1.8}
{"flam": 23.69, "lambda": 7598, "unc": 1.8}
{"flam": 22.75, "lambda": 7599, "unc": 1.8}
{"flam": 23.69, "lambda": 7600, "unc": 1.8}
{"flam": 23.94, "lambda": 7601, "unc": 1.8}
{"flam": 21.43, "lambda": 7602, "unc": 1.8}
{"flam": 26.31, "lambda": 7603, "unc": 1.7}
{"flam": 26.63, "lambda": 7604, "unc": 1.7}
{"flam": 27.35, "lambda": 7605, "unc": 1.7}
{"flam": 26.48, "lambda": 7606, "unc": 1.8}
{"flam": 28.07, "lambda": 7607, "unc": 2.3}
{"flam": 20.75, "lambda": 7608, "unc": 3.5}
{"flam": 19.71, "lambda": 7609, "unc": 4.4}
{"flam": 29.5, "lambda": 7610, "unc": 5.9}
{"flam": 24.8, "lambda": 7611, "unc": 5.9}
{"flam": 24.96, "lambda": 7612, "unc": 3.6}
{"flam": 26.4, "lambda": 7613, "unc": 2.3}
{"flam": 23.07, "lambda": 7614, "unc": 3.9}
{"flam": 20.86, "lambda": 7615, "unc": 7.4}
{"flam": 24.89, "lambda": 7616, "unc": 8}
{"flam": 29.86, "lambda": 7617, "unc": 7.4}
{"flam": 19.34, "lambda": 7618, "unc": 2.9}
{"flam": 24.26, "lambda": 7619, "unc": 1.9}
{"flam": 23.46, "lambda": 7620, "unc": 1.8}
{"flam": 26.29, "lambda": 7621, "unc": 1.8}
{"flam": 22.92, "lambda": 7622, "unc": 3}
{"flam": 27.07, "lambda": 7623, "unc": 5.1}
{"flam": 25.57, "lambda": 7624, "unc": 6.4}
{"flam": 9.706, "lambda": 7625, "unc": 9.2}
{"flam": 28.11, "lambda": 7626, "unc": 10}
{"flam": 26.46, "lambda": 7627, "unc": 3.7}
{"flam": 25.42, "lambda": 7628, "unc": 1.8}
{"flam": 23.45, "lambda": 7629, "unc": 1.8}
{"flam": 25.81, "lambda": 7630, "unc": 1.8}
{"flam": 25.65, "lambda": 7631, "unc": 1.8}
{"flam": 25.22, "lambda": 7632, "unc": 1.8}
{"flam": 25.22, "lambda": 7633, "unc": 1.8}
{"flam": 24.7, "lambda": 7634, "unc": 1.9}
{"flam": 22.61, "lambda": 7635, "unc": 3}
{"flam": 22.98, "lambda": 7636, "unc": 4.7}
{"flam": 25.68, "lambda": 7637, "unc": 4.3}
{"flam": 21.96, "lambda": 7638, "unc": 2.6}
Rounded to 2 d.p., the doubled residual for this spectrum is 0.60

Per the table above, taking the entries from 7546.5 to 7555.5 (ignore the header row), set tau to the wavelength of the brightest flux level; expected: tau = 7549 Angstrom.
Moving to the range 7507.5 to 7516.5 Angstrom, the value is 7510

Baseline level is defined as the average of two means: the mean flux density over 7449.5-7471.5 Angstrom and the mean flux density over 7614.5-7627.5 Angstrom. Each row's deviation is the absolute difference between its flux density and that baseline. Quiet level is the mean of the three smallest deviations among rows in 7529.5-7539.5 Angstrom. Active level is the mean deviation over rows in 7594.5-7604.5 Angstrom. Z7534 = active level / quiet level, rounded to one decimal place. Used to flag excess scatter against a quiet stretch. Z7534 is 3.5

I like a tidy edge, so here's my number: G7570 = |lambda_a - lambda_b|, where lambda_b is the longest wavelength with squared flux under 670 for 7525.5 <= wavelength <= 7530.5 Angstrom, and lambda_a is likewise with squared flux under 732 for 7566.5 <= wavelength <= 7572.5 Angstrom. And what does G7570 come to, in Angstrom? 39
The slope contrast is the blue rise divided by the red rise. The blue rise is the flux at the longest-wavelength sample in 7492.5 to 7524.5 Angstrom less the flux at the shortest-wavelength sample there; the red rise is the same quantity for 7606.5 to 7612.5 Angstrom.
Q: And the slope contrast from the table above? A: -0.8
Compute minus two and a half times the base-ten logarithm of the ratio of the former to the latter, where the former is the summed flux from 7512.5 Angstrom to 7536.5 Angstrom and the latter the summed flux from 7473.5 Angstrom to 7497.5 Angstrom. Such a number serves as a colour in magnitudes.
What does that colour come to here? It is -0.024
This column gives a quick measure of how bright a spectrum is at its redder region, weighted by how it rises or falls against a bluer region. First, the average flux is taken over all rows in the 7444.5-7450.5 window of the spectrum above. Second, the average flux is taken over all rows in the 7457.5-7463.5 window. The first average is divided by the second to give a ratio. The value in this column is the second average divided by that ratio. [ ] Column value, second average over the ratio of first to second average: 30.1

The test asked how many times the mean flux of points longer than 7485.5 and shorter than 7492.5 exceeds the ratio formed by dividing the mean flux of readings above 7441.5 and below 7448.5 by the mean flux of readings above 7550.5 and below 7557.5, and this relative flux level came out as 27.0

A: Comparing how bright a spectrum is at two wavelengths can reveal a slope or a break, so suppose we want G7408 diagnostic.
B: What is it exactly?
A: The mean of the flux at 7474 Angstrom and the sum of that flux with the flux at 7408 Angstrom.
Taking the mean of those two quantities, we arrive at 39.7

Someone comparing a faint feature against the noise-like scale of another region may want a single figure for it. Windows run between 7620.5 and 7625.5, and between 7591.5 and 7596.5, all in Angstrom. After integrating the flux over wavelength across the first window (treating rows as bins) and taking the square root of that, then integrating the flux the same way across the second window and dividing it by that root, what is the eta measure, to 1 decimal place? 11.9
